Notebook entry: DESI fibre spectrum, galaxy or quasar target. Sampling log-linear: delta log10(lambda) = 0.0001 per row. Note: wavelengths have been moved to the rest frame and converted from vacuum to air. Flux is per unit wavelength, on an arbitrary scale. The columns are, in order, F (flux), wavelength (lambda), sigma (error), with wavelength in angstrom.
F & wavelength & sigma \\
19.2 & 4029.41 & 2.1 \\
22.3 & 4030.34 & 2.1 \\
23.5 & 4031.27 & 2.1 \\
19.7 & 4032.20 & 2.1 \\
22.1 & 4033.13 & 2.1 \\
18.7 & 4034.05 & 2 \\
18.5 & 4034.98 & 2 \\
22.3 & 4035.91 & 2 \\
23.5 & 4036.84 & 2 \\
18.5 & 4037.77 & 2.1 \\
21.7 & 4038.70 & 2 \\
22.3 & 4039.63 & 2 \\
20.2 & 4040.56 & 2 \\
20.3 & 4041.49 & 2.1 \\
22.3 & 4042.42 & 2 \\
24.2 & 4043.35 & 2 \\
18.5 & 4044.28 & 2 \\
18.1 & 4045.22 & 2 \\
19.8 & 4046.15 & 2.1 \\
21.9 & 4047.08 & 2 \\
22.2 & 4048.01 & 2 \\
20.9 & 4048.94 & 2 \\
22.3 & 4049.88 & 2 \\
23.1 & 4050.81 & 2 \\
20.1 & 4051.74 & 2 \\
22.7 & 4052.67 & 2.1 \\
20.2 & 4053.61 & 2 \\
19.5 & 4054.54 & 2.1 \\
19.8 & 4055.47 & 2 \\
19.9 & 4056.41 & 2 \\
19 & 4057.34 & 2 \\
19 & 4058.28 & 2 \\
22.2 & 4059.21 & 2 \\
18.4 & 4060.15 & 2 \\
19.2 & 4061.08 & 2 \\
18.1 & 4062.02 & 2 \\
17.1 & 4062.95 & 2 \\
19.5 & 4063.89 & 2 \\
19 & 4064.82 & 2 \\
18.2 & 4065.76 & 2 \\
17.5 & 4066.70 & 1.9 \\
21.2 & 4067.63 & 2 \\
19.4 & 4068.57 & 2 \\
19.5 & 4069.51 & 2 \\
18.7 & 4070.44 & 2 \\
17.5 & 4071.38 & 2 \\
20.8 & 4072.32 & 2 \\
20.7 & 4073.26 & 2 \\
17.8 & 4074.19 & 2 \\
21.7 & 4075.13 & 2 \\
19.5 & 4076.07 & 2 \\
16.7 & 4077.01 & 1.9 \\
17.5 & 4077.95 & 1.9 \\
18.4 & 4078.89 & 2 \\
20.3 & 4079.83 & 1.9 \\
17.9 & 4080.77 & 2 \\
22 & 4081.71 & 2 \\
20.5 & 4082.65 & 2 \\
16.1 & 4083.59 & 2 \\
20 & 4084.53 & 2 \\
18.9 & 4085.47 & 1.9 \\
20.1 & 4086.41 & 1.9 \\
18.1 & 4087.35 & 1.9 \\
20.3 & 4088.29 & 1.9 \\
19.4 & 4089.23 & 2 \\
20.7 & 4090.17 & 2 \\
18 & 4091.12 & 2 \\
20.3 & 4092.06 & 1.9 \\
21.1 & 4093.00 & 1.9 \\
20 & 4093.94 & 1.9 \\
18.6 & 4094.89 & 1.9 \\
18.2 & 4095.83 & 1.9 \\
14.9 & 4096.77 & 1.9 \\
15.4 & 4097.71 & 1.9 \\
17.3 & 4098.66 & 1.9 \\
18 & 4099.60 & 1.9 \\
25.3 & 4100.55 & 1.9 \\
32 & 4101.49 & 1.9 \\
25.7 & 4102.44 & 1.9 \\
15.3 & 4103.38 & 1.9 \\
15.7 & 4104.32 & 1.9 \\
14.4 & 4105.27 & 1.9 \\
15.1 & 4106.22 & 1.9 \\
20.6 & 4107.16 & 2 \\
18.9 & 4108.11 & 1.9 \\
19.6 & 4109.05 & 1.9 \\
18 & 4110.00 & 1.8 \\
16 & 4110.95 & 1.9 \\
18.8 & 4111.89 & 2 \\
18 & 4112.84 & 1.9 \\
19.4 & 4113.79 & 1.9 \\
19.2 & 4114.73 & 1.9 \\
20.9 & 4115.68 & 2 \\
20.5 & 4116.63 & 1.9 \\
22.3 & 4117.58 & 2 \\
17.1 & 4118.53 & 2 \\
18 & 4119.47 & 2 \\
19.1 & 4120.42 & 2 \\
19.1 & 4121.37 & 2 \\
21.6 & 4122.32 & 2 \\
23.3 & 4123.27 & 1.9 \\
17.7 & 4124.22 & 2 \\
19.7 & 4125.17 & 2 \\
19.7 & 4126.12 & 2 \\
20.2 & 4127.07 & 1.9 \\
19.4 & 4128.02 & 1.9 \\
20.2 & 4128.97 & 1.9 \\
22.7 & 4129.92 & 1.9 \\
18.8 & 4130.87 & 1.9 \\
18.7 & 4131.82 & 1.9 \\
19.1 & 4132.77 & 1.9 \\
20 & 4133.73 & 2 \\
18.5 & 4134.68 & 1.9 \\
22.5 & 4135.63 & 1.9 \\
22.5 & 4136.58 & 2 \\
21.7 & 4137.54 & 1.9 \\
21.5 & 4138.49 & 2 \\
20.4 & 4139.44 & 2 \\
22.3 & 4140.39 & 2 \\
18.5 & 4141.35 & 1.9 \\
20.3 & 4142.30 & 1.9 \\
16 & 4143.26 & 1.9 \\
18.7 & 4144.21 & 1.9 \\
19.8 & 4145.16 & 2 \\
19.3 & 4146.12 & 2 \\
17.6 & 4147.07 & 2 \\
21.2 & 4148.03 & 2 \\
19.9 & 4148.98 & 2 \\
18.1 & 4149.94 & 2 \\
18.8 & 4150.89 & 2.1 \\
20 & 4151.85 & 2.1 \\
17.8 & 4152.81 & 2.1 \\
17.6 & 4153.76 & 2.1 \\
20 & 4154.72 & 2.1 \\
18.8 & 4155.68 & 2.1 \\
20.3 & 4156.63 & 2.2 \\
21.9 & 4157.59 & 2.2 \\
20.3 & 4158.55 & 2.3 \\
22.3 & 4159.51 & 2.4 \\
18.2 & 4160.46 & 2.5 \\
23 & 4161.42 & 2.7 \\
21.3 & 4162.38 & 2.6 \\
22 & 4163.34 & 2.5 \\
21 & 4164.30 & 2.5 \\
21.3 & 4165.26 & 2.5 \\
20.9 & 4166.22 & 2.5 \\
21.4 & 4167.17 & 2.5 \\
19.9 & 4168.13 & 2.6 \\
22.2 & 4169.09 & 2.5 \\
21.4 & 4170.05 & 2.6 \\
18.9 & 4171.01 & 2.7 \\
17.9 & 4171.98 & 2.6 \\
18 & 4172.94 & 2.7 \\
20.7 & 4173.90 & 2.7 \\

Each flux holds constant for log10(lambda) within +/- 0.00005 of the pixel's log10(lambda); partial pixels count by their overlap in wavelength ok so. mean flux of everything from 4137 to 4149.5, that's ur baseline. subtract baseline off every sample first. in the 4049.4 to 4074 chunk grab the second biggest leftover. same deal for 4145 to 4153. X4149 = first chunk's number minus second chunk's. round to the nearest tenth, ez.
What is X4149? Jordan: 2.7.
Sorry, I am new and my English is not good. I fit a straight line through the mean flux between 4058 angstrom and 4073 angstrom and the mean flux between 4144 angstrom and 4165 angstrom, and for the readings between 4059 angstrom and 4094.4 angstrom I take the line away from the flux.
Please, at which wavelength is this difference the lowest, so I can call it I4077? 4083.59 angstrom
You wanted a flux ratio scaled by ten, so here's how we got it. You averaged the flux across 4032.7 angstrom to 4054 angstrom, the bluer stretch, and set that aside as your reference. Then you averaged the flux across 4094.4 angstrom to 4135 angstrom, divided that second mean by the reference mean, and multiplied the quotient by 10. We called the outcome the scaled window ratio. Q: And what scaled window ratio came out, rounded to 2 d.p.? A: 9.18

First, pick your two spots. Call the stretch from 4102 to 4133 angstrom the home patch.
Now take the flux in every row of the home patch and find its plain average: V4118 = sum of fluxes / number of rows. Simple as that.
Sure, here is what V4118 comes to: 19.2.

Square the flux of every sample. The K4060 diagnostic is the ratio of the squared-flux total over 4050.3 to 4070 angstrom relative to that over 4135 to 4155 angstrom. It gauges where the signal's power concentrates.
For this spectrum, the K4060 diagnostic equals 0.99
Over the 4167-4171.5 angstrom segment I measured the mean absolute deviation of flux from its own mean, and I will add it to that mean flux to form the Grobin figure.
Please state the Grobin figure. 21.8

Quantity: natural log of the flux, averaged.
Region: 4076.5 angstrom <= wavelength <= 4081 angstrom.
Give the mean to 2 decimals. 2.90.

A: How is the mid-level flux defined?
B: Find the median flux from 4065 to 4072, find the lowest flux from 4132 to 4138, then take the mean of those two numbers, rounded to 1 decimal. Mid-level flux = 18.6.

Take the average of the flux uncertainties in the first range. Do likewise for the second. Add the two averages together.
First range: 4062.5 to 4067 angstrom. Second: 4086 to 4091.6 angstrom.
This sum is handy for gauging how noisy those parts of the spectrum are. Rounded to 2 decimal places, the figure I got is 3.93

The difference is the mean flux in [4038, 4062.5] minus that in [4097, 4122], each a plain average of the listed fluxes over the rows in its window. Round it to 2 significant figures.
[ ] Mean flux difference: 1.4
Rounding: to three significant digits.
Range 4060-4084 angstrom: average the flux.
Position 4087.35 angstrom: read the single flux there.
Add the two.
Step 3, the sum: 37.1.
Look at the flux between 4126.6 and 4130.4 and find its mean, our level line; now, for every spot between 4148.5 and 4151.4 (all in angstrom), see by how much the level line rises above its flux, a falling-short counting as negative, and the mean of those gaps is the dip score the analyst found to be 1.7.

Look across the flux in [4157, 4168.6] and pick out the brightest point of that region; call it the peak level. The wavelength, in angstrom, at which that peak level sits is 4161.42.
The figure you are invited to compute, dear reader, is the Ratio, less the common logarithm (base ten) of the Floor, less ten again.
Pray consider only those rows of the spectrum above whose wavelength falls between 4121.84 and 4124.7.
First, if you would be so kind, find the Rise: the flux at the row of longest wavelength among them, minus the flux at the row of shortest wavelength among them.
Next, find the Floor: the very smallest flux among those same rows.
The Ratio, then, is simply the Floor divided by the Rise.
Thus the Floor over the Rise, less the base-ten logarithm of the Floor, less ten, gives -16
